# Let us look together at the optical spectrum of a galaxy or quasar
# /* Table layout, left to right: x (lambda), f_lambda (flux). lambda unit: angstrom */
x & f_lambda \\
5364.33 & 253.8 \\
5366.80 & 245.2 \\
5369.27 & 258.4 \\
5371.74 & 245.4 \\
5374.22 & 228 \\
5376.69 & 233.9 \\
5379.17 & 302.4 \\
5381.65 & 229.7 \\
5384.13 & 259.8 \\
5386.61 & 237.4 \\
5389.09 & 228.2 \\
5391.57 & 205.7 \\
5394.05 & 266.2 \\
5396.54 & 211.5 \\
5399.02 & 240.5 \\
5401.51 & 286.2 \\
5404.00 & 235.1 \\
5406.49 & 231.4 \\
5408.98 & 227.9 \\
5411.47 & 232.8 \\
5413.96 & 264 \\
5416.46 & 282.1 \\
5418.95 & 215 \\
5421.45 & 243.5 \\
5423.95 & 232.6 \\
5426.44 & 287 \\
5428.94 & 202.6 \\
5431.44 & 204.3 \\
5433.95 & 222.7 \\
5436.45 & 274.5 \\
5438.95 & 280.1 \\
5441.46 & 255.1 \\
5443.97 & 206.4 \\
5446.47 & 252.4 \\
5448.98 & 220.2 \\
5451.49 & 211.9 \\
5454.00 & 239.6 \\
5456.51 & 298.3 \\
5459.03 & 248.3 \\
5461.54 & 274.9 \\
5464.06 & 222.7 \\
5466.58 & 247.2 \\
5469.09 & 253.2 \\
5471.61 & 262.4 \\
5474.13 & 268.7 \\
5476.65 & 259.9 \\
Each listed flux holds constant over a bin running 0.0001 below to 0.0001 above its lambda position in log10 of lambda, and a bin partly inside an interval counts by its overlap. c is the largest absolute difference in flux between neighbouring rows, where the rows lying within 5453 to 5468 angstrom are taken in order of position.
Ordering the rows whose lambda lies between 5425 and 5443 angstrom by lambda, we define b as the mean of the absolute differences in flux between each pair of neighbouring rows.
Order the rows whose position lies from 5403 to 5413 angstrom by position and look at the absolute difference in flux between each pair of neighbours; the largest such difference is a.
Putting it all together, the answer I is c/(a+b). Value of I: 1.63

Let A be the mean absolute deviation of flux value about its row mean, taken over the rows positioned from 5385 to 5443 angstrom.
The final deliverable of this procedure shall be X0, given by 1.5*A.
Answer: 34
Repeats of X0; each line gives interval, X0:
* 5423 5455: 38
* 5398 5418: 31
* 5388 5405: 32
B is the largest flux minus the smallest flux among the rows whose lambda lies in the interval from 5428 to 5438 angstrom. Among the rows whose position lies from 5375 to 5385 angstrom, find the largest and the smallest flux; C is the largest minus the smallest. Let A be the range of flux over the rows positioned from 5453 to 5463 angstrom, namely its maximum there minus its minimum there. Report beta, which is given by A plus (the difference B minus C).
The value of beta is 58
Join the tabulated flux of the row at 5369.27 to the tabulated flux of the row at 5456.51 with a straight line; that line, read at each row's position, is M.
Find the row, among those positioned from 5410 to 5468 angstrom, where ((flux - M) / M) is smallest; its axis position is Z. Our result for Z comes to 5443.97 angstrom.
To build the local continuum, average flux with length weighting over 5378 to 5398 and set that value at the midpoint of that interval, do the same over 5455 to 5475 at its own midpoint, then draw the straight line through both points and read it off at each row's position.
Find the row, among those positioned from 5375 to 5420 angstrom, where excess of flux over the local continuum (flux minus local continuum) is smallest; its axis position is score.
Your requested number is 5391.57 angstrom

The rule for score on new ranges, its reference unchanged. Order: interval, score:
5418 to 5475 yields 5428.94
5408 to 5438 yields 5428.94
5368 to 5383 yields 5374.22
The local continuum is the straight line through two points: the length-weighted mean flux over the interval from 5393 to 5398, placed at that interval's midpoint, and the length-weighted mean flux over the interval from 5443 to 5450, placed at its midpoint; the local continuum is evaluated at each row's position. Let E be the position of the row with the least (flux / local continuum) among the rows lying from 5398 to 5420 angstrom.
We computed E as 5418.95 angstrom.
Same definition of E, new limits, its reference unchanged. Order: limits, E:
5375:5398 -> 5391.57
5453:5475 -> 5464.06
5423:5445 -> 5428.94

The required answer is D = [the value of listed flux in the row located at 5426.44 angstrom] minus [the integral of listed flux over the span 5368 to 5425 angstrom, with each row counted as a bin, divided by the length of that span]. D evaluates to 44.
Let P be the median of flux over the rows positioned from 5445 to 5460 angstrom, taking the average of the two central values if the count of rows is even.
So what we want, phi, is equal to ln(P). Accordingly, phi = 5.50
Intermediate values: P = 244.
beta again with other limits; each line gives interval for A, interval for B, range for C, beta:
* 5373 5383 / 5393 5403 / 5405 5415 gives 113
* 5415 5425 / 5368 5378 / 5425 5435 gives 13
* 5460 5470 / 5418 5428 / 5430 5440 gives 48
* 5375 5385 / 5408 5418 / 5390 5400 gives 66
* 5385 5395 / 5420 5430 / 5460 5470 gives 93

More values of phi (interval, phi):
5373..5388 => 5.46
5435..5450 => 5.54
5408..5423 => 5.47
